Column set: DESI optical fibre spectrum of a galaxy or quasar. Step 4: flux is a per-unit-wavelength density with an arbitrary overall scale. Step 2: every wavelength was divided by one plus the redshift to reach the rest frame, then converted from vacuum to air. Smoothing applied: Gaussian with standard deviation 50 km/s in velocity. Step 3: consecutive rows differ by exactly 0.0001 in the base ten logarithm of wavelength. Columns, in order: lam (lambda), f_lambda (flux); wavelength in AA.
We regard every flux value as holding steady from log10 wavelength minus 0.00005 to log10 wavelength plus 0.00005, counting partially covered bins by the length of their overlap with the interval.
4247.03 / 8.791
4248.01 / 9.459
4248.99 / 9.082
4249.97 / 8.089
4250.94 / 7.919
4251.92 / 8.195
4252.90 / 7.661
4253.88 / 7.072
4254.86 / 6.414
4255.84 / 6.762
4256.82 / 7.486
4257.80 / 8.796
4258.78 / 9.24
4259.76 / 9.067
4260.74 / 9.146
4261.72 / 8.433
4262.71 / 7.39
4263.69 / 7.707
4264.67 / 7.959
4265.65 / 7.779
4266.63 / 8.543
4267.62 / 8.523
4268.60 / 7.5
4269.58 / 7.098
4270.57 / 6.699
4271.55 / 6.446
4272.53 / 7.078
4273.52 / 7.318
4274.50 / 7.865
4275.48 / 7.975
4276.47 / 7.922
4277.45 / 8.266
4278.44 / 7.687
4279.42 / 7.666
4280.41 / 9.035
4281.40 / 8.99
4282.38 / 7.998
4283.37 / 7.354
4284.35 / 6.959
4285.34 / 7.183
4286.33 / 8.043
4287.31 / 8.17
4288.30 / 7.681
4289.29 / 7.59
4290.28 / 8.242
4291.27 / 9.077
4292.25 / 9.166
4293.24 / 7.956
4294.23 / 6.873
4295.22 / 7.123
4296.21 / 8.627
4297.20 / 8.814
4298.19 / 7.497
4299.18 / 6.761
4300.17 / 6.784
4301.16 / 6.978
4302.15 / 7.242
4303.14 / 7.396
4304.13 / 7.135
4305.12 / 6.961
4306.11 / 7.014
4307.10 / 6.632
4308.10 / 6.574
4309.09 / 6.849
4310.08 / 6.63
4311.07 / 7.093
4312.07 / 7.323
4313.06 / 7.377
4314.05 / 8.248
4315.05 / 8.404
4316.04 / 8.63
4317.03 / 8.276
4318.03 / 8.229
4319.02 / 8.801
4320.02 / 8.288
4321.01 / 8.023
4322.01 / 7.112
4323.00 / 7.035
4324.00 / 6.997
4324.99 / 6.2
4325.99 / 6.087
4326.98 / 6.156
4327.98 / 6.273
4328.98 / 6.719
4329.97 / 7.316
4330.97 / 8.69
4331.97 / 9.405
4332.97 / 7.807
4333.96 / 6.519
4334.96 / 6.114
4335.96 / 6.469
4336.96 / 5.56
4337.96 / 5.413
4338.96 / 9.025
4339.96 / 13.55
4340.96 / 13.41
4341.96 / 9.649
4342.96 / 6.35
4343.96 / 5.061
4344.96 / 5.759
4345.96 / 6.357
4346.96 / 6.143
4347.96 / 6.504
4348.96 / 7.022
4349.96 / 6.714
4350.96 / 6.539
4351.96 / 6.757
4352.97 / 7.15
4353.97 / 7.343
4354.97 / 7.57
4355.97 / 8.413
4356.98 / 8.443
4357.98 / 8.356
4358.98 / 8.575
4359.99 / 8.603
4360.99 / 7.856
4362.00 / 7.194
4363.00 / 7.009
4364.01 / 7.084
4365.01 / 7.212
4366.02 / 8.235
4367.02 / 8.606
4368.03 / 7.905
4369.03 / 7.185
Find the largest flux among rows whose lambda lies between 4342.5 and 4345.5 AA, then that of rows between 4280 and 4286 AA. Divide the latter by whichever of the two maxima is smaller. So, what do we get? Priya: 1.42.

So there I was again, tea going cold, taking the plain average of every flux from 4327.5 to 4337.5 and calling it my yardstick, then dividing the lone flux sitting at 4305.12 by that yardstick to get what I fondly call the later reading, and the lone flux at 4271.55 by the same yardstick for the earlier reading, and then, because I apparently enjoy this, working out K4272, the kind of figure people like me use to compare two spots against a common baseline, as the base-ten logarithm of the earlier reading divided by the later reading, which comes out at -0.03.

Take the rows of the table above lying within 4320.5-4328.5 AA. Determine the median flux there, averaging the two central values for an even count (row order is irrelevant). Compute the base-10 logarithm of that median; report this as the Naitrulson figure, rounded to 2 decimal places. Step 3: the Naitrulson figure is 0.82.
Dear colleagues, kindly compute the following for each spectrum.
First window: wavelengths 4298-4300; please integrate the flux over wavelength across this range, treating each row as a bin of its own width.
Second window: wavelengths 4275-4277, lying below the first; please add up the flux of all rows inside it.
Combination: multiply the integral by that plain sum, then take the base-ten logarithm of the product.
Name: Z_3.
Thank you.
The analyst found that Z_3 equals 2.35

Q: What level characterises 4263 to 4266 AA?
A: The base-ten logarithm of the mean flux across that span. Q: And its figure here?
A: 0.89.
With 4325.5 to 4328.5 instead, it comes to 0.79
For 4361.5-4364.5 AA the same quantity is 0.85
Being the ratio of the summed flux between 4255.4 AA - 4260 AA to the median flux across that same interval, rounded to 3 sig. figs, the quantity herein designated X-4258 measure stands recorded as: 4.70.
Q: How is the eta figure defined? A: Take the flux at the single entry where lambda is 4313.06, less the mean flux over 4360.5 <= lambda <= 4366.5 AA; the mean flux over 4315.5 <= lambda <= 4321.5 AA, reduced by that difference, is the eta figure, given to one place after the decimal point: 8.4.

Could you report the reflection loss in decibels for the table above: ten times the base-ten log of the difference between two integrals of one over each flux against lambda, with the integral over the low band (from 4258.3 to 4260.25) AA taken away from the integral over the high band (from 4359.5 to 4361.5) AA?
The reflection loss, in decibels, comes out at -15.2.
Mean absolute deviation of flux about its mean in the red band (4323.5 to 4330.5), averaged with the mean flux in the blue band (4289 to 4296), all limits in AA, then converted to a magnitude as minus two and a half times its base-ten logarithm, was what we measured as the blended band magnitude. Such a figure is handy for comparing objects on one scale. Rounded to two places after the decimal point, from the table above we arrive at -1.56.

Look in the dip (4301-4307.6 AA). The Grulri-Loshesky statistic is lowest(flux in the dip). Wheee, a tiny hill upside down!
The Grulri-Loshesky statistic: 6.632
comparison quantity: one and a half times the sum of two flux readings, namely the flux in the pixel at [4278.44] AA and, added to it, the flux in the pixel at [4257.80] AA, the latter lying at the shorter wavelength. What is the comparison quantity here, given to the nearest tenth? 24.7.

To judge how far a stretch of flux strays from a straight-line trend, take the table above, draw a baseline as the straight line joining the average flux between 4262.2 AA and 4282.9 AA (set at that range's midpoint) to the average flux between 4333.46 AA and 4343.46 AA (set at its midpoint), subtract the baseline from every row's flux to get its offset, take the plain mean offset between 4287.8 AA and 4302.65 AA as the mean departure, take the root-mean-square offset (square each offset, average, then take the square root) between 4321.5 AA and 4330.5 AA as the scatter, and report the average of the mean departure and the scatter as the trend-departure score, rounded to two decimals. 0.69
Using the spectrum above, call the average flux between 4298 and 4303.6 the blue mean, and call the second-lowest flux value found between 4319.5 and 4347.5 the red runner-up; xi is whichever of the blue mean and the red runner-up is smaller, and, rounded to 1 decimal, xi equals 5.4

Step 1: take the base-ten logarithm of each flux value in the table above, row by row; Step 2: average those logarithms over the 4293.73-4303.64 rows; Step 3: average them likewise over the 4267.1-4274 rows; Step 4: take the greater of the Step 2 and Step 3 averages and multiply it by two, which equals 1.74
